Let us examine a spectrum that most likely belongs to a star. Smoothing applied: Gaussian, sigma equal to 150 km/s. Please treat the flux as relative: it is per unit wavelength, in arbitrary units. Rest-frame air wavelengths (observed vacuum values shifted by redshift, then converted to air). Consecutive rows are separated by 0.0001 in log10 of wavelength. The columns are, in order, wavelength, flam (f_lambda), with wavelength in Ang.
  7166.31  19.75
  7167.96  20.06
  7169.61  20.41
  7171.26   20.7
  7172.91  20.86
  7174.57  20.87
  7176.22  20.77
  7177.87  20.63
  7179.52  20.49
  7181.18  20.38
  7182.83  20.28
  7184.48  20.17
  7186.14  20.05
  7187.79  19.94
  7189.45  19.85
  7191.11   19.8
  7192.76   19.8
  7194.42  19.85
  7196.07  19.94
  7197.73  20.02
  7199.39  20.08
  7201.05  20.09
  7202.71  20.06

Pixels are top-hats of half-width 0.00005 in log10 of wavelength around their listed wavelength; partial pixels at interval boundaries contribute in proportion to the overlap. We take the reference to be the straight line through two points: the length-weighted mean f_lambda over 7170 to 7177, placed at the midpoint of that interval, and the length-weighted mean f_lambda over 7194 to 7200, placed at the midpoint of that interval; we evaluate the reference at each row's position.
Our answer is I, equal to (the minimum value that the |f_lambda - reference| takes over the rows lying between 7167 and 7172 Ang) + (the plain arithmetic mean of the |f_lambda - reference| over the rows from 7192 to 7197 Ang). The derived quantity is 0.34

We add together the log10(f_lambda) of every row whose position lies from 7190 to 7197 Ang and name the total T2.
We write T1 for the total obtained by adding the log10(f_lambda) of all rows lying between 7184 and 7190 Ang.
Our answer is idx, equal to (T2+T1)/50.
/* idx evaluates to 0.208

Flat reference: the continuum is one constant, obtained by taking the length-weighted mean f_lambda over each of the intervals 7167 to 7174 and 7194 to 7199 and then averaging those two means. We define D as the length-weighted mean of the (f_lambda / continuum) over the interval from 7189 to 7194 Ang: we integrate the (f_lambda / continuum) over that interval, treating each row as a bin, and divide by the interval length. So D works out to 0.98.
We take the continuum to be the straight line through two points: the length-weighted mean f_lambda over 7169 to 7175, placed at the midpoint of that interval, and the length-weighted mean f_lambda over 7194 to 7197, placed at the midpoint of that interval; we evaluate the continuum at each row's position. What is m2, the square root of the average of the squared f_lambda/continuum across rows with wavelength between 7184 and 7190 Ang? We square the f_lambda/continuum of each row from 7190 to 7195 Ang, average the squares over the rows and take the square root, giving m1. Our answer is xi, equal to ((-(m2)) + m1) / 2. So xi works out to 0.000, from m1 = 0.99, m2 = 0.99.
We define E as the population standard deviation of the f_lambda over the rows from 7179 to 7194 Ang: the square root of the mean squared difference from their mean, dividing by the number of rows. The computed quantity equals 0.24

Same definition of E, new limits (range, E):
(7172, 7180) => 0.15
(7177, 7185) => 0.16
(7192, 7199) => 0.08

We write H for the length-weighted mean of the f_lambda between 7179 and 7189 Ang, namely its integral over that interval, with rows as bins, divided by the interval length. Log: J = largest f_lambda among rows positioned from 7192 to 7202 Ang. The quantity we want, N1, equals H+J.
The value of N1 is 40.3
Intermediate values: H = 20.2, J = 20.09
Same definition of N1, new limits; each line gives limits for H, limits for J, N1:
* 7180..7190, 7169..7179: 41.0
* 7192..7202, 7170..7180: 40.8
